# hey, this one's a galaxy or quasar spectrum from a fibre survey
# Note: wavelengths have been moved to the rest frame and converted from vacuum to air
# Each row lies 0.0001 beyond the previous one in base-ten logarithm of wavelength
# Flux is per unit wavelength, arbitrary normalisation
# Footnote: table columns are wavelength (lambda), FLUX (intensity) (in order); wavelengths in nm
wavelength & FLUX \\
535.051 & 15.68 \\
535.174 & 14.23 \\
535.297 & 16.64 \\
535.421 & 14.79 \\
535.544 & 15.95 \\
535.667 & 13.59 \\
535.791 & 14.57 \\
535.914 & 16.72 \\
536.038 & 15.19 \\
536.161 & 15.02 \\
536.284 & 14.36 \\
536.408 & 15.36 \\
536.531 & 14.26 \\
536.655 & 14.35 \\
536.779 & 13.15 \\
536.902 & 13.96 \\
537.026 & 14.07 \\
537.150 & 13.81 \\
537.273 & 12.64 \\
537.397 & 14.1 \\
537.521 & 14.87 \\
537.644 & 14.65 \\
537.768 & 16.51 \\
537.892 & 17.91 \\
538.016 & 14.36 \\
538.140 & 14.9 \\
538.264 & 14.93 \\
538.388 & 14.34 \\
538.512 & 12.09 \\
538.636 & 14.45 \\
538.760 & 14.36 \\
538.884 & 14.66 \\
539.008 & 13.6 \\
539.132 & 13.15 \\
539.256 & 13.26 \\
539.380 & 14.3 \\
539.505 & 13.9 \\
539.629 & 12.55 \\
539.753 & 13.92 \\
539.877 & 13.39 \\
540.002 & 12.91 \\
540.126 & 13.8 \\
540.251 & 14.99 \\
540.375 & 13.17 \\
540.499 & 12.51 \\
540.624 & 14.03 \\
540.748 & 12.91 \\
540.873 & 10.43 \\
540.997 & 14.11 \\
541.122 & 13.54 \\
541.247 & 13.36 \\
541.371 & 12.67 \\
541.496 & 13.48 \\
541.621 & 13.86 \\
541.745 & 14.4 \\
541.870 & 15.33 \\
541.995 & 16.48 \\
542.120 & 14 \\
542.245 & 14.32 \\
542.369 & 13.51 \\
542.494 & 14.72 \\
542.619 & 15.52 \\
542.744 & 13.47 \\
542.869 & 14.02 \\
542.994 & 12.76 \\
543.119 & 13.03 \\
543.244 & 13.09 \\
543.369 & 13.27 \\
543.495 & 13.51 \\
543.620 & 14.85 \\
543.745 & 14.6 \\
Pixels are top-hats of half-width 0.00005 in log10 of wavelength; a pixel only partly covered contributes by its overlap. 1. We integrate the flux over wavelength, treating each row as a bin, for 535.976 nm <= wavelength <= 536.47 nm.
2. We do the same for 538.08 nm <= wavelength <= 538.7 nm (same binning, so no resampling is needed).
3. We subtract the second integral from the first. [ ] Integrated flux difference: -1.4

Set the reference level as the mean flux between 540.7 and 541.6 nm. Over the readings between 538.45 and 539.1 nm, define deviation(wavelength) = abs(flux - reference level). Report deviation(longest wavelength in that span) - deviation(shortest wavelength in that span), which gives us -0.2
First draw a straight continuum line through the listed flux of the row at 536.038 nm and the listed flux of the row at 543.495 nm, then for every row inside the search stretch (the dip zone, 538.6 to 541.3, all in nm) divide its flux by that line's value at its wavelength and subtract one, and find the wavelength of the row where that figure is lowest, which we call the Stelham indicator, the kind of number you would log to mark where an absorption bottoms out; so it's 540.873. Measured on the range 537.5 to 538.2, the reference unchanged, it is 538.016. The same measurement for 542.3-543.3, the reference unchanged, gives 542.994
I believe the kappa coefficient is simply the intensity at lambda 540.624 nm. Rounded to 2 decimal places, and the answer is 14.03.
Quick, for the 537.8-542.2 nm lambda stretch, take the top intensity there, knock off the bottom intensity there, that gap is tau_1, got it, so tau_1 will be 7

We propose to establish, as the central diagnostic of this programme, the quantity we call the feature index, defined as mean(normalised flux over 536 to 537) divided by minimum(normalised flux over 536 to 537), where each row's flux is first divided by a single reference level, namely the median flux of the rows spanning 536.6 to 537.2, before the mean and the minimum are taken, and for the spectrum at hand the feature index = 1.10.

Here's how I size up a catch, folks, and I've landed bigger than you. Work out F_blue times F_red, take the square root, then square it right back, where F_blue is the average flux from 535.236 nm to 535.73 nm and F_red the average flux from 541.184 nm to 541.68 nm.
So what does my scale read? 203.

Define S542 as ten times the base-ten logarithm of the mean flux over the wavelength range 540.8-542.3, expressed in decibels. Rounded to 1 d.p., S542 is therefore 11.4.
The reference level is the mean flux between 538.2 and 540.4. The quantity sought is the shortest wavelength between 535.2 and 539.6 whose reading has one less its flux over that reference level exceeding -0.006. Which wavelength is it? 535.667 nm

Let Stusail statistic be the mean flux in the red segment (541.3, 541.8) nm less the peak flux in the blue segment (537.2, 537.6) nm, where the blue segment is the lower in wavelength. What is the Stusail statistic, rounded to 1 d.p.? -1.3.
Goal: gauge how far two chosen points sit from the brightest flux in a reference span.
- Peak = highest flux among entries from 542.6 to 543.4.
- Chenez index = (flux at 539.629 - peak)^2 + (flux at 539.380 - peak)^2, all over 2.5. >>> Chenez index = 4.1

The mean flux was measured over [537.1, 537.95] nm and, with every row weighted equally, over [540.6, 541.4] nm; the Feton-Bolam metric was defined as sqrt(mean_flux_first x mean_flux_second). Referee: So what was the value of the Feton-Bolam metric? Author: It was 13.9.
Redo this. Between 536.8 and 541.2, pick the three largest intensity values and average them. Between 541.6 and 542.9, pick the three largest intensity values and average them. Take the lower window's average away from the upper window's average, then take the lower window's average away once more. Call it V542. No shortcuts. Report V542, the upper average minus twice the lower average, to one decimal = -17.2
